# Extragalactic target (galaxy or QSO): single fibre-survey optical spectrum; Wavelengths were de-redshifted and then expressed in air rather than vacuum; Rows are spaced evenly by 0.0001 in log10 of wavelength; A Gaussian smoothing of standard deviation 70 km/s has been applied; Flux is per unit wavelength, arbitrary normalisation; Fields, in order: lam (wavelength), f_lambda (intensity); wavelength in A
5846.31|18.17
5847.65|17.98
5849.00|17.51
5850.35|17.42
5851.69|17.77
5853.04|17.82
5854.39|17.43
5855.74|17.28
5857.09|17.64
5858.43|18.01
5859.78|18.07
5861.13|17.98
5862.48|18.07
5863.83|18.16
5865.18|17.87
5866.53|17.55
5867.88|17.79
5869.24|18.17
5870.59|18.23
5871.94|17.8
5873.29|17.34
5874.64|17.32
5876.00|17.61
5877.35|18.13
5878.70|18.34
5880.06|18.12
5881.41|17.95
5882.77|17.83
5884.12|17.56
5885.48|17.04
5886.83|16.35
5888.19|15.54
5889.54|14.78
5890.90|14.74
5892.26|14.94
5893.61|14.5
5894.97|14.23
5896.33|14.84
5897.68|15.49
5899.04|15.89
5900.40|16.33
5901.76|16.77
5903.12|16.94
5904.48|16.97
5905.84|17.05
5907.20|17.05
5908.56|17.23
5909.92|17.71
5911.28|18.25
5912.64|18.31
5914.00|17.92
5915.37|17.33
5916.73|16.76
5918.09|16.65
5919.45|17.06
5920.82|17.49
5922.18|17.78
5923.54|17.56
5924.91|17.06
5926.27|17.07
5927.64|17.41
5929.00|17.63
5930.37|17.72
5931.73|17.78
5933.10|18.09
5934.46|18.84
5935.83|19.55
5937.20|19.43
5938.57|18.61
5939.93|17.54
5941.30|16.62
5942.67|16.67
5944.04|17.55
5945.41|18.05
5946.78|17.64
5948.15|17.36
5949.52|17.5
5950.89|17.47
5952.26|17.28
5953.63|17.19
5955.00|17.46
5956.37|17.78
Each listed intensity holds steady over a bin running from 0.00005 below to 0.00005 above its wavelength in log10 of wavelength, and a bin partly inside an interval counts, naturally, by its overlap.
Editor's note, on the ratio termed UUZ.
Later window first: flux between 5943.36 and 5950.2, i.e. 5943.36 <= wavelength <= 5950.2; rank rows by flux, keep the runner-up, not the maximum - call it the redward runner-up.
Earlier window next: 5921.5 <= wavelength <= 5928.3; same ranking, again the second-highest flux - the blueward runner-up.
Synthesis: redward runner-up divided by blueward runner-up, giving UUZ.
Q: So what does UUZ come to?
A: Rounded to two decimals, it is 1.00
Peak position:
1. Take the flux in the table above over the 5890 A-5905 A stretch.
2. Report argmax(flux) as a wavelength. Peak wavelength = 5904.48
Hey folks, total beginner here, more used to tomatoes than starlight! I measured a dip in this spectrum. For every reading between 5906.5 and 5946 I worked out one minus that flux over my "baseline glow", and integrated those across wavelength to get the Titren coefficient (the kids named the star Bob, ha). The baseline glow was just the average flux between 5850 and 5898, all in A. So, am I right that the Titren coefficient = -1.3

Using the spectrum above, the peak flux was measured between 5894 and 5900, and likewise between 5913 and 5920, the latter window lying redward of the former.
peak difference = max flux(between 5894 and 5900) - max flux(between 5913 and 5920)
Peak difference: -2.0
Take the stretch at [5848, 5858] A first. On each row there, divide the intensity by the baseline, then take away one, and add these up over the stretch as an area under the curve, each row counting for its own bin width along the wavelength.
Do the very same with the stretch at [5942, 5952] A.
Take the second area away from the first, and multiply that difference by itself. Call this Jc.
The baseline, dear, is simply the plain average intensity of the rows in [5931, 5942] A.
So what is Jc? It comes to 0.0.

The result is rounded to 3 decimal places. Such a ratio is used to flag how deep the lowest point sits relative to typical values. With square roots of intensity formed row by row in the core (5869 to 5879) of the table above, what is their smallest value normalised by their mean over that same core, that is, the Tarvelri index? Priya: 0.985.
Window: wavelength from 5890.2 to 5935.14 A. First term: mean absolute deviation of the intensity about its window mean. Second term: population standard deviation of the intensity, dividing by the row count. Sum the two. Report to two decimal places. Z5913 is 2.04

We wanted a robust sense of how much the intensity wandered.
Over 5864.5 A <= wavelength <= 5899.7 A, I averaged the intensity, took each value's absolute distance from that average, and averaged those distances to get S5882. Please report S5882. 1.3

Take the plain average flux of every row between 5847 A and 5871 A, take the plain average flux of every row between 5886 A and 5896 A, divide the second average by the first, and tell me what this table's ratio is 0.84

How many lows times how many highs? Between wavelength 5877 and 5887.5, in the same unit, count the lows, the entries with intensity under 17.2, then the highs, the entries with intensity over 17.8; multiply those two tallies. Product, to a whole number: 10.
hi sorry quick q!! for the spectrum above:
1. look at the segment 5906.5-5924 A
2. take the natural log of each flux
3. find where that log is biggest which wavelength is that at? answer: 5912.64 A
